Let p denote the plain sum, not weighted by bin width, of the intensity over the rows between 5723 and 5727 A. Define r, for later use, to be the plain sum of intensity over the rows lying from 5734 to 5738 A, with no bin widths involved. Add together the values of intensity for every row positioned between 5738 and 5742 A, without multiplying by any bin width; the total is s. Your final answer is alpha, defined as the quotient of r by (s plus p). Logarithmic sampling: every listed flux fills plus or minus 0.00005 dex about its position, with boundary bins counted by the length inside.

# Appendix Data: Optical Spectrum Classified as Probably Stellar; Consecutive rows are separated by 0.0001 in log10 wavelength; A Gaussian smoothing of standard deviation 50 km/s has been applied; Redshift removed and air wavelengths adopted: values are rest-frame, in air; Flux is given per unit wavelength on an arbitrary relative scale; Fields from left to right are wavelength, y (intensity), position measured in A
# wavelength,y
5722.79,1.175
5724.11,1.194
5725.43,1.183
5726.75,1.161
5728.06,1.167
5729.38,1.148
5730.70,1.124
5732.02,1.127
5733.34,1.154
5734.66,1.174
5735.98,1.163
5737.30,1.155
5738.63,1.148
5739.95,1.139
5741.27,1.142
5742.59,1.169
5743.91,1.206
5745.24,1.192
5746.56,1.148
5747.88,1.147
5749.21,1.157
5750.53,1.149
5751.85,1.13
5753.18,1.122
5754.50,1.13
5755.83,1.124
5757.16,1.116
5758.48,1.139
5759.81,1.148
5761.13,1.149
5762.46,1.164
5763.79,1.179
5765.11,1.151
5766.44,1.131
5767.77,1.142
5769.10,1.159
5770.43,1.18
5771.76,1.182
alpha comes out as 0.501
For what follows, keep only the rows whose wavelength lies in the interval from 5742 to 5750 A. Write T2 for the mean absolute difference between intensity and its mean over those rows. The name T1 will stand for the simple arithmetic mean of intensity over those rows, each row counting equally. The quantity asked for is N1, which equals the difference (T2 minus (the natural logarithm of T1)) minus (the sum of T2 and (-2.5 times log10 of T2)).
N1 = -4.43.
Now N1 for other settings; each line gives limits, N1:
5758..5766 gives -5.04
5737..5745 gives -4.48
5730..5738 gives -4.63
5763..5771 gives -4.66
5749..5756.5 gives -4.95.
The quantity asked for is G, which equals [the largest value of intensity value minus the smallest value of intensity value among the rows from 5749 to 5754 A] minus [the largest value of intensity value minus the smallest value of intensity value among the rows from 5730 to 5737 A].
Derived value -0.015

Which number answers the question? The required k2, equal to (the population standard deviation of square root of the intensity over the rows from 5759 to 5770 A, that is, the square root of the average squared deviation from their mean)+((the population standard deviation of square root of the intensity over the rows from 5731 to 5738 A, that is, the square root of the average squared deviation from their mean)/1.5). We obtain 0.011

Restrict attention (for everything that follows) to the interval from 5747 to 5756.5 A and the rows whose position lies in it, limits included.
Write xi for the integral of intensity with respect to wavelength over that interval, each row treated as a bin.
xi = 10.8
